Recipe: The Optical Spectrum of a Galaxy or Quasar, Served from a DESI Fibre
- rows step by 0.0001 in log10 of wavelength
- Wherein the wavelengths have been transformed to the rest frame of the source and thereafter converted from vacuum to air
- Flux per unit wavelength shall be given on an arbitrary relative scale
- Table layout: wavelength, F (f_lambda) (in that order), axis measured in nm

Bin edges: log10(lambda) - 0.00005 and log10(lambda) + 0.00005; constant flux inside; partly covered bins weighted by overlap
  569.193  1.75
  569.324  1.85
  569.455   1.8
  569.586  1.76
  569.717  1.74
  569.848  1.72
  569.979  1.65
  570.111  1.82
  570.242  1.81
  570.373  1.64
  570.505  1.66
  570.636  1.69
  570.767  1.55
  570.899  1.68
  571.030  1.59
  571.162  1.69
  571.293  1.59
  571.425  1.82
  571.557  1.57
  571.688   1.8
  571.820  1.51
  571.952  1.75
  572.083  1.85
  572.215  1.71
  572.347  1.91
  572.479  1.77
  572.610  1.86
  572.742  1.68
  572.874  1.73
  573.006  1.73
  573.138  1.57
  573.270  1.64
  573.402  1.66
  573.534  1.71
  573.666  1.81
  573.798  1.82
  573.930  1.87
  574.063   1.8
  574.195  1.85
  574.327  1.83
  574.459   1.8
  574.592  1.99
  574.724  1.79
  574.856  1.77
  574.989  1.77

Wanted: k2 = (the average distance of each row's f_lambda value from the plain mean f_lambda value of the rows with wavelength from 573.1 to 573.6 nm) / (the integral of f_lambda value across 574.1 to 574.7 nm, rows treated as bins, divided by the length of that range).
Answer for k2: 0.022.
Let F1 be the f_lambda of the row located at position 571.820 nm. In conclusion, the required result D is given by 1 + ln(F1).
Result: 1.41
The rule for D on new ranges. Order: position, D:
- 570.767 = 1.44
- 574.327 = 1.60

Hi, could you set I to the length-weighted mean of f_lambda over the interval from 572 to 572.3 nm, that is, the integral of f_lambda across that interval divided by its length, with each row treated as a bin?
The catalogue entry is 1.79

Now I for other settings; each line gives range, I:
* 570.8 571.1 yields 1.62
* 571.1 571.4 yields 1.66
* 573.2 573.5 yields 1.66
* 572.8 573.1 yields 1.71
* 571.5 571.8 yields 1.66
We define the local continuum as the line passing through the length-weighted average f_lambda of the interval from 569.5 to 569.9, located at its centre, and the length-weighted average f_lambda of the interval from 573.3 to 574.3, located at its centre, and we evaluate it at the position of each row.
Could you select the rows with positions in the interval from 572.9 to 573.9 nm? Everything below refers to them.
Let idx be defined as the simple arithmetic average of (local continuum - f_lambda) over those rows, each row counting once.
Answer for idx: 0.08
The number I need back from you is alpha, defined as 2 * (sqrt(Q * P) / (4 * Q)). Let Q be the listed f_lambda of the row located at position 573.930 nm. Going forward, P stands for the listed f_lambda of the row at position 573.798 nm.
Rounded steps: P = 1.82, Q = 1.87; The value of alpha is 0.493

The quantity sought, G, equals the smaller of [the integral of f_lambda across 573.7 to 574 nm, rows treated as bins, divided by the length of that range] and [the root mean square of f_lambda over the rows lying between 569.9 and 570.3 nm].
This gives 1.76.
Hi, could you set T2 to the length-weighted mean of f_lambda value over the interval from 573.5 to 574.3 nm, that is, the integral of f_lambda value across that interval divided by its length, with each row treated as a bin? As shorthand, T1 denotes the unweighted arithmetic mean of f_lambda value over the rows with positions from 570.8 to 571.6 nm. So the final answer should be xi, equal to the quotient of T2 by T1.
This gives 1.10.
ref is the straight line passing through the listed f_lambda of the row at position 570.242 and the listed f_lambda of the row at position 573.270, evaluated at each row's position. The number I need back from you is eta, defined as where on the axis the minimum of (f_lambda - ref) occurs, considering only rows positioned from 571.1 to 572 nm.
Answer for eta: 571.820 nm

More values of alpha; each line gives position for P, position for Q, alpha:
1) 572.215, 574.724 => 0.489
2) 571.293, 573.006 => 0.479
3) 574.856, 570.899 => 0.513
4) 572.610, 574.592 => 0.483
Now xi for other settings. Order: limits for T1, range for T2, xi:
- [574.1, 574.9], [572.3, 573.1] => 0.96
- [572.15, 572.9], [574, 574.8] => 1.04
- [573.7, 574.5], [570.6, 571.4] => 0.90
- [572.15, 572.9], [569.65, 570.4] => 0.98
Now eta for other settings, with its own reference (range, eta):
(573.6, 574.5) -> 573.666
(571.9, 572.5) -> 572.215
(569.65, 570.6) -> 569.979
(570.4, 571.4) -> 570.767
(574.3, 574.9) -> 574.856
